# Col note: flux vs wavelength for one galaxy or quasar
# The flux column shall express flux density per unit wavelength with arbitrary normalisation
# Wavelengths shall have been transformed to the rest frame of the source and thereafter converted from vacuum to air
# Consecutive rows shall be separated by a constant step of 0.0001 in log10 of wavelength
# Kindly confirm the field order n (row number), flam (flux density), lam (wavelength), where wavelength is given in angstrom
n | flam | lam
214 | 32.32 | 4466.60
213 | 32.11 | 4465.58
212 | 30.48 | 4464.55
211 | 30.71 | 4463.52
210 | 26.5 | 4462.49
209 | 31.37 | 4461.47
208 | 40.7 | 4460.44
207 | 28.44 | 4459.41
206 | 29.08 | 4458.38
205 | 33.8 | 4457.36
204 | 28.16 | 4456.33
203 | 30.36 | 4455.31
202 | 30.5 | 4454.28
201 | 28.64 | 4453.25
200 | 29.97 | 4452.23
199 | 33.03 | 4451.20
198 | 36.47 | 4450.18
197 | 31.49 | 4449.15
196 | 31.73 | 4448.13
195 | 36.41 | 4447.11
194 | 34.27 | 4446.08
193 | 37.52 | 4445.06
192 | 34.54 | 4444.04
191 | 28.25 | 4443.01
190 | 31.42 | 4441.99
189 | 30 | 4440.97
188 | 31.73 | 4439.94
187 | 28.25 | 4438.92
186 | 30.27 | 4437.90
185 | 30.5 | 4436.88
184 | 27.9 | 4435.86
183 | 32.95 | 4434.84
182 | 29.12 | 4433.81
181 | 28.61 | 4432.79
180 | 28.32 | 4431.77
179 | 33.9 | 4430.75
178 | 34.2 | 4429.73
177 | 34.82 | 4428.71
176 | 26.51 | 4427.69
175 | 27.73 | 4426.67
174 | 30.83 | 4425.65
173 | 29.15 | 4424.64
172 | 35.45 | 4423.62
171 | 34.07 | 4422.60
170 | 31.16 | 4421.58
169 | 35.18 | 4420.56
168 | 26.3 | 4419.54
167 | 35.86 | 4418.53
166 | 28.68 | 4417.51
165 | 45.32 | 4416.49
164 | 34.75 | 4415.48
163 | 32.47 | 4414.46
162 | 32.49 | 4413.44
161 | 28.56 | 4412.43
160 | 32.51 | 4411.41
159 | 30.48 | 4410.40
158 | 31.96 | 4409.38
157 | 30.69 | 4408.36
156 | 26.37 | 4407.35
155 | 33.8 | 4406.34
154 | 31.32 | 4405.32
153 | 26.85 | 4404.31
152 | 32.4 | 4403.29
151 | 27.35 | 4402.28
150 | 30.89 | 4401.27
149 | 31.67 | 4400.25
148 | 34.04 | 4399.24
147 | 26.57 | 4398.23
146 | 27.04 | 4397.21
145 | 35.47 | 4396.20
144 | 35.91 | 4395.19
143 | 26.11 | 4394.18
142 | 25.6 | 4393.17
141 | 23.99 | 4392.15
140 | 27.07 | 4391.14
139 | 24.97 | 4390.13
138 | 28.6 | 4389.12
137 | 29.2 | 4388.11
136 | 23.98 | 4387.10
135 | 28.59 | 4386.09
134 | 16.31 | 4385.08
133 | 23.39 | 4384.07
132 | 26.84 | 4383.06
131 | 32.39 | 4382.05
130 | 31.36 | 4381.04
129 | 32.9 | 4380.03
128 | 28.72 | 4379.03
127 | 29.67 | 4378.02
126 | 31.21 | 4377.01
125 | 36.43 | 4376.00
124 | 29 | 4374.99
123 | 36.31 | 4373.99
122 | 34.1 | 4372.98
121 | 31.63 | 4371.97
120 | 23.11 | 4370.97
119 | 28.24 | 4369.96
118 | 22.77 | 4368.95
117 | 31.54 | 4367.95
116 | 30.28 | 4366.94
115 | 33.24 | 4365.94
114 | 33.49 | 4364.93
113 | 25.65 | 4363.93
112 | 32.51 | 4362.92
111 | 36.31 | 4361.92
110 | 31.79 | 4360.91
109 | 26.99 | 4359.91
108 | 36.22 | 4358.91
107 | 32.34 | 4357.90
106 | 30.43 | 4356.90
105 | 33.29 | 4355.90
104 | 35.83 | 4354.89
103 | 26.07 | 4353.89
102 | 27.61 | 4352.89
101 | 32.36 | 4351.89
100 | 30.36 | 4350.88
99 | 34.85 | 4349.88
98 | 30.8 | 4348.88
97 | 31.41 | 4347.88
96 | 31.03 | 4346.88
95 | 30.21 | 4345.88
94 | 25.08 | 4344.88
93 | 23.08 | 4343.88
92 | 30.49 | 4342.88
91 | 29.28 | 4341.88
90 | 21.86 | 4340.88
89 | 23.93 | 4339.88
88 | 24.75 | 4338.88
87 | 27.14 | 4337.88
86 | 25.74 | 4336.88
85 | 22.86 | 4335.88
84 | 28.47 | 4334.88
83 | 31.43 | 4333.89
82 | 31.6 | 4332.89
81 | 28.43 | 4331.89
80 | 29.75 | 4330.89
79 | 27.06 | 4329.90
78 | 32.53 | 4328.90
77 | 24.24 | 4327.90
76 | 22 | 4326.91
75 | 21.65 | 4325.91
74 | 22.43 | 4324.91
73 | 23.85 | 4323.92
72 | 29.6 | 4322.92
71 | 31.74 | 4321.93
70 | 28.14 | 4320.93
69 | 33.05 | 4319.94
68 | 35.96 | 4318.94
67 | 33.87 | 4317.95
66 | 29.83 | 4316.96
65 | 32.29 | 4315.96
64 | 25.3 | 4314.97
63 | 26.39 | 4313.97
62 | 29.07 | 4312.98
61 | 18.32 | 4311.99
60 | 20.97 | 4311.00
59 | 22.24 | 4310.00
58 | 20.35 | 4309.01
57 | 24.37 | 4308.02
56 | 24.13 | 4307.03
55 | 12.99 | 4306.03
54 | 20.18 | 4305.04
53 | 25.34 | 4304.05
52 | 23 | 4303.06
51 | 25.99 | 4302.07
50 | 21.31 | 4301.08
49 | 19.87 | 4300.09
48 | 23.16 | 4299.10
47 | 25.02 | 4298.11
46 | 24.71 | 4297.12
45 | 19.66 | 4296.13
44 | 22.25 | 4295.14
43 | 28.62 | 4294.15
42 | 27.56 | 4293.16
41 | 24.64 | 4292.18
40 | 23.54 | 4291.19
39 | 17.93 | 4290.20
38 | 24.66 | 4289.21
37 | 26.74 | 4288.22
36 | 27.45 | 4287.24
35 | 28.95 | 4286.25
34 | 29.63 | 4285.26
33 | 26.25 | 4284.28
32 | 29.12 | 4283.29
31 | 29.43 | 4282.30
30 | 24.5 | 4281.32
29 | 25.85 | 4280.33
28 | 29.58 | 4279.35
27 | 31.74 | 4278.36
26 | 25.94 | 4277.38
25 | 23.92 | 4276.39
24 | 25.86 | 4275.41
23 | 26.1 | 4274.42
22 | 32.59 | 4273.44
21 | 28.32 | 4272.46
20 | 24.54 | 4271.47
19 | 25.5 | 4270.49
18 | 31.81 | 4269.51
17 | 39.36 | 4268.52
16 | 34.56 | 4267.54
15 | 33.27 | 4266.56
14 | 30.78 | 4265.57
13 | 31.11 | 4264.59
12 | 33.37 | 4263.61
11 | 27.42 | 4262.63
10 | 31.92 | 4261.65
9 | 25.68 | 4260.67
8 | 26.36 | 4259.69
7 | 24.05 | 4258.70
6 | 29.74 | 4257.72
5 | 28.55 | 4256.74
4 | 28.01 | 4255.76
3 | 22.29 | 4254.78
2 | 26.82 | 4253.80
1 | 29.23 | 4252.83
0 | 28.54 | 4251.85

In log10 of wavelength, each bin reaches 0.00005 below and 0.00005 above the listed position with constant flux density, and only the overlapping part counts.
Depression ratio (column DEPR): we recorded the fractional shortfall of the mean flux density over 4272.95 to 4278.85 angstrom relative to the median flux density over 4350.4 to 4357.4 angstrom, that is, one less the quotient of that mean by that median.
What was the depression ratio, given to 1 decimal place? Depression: 0.1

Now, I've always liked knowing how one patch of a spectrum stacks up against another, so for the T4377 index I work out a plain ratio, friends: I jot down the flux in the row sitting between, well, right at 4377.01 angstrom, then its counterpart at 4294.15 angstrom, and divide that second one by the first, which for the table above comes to 0.92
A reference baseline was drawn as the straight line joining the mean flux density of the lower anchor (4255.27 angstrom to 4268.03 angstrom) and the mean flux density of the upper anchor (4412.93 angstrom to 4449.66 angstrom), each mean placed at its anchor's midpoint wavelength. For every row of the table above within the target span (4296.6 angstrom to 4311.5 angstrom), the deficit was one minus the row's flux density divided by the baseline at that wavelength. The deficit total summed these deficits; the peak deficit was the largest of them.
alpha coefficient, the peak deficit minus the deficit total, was -3.4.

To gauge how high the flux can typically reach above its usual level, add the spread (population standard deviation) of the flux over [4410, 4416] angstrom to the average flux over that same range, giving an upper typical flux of 34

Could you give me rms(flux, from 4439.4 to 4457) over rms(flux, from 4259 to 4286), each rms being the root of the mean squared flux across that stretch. 1.10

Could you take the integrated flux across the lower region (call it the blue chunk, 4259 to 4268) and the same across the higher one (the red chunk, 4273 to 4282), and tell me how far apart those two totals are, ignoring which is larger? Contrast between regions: 27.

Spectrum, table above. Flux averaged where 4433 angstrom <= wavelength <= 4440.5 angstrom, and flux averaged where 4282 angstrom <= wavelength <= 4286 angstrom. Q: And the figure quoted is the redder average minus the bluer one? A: 1.5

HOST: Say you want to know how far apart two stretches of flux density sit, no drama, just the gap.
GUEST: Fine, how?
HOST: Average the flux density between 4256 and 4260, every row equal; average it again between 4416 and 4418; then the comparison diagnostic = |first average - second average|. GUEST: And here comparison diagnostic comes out 10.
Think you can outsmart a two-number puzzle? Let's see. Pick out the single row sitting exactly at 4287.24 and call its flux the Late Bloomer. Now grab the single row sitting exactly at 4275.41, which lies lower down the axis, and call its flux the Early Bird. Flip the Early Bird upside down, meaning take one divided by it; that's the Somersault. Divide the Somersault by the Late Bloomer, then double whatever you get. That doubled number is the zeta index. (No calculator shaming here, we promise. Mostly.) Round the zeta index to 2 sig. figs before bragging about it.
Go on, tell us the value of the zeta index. 0.0028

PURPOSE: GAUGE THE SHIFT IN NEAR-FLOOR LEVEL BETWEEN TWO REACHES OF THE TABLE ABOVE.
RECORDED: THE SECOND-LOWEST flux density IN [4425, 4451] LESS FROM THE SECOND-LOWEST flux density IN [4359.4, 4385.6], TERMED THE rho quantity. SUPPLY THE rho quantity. -5.0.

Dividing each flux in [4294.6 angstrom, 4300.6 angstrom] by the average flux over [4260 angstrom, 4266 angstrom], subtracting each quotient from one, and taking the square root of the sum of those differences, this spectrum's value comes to 1.23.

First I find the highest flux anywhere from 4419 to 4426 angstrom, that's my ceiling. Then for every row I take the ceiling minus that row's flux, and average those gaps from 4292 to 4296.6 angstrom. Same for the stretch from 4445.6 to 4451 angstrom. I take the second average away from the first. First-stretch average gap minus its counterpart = 9.5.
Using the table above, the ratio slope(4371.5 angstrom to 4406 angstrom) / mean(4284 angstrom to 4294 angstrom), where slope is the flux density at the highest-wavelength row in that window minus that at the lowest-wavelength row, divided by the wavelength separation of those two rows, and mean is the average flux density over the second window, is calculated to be 0.000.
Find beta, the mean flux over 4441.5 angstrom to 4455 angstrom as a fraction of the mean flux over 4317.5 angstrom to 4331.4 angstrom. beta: 1.15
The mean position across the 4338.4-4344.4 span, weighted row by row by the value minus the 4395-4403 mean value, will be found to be 4341.1 angstrom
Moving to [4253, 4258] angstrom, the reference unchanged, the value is 4255.2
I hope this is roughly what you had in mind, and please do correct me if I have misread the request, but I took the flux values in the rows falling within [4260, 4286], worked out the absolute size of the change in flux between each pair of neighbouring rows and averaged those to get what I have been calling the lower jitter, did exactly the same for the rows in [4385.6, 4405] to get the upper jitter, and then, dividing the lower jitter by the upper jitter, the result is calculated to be 0.95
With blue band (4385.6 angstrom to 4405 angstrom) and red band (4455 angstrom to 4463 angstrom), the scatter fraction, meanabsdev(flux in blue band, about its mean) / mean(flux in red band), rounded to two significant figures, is 0.096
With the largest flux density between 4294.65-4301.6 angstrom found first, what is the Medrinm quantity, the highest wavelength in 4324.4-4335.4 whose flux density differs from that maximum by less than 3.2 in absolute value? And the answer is 4329.90 angstrom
